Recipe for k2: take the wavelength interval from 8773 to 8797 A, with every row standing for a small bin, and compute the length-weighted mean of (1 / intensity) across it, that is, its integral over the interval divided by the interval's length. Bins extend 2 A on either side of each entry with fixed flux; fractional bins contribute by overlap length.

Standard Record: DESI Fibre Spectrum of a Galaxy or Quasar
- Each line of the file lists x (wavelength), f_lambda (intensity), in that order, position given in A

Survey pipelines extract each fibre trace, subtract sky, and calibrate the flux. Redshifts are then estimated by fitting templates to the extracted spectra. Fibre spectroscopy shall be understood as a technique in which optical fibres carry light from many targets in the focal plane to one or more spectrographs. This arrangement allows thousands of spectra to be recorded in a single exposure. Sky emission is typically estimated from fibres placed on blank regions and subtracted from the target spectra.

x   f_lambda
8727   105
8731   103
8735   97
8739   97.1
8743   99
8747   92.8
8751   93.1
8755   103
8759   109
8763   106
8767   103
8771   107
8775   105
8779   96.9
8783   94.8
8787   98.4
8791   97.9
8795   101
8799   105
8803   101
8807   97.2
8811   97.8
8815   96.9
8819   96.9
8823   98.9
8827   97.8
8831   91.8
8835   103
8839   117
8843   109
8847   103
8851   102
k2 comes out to 0.0101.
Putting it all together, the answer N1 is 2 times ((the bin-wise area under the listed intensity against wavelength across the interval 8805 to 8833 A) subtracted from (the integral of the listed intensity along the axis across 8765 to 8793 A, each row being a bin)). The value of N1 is 206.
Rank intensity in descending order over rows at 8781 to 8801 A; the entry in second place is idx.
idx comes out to 101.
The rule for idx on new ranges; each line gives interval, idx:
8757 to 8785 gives 107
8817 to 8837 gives 98.9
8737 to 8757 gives 99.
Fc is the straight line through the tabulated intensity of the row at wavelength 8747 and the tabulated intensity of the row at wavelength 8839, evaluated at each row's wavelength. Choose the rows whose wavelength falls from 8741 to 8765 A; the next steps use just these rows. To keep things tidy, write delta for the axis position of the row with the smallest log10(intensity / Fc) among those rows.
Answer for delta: 8751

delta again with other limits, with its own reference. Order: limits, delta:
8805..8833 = 8831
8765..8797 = 8783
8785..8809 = 8807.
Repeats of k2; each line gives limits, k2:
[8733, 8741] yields 0.0103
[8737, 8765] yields 0.0100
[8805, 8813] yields 0.0103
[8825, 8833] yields 0.0106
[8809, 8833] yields 0.0103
